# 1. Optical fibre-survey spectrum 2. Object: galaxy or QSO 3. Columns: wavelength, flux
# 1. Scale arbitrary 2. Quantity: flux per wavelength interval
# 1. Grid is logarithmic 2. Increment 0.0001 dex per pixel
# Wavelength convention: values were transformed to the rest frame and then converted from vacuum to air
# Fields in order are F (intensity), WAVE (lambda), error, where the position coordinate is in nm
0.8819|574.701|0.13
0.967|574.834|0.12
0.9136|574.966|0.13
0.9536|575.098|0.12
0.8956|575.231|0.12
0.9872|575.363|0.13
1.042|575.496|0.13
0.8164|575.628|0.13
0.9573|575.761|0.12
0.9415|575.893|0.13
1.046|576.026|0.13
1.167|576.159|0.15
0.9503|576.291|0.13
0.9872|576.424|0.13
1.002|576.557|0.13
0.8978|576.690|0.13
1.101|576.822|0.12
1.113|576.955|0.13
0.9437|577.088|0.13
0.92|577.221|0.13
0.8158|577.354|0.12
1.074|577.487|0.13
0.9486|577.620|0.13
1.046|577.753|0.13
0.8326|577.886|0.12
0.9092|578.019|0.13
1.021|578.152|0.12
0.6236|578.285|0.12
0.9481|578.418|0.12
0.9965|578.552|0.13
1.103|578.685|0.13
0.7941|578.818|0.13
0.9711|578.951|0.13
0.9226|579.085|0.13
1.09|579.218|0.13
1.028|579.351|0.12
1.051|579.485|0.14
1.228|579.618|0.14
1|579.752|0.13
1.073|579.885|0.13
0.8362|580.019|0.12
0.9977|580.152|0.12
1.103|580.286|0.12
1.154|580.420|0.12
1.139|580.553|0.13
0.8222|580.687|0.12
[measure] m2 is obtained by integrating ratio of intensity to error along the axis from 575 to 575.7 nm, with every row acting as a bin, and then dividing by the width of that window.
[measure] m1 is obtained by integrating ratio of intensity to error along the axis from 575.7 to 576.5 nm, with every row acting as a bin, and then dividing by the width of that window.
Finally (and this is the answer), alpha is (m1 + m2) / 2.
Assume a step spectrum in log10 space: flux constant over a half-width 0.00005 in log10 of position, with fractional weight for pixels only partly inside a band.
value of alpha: 7.55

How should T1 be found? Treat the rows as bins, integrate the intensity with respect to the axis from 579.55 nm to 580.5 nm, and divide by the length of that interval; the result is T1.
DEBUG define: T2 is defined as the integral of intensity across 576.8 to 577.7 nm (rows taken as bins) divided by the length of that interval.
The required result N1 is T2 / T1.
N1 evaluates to 0.93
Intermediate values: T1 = 1.06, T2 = 0.98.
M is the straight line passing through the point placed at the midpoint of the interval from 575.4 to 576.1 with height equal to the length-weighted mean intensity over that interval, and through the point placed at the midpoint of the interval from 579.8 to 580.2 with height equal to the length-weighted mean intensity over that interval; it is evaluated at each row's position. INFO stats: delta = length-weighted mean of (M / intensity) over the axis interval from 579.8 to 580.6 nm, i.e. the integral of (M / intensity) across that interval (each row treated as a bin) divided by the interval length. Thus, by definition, 0.94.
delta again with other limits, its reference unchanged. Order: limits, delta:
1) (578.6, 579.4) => 1.00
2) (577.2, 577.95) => 1.04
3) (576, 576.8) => 0.96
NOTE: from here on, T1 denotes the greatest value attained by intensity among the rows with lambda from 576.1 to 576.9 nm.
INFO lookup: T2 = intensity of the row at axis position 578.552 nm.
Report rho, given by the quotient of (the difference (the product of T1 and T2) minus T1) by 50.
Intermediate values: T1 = 1.167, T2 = 0.9965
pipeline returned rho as -0.0001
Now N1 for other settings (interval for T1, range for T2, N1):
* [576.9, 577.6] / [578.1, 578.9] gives 0.94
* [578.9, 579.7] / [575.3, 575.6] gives 0.94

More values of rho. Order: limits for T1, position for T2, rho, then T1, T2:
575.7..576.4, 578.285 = -0.0088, 1.167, 0.6236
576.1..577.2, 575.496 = 0.0010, 1.167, 1.042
